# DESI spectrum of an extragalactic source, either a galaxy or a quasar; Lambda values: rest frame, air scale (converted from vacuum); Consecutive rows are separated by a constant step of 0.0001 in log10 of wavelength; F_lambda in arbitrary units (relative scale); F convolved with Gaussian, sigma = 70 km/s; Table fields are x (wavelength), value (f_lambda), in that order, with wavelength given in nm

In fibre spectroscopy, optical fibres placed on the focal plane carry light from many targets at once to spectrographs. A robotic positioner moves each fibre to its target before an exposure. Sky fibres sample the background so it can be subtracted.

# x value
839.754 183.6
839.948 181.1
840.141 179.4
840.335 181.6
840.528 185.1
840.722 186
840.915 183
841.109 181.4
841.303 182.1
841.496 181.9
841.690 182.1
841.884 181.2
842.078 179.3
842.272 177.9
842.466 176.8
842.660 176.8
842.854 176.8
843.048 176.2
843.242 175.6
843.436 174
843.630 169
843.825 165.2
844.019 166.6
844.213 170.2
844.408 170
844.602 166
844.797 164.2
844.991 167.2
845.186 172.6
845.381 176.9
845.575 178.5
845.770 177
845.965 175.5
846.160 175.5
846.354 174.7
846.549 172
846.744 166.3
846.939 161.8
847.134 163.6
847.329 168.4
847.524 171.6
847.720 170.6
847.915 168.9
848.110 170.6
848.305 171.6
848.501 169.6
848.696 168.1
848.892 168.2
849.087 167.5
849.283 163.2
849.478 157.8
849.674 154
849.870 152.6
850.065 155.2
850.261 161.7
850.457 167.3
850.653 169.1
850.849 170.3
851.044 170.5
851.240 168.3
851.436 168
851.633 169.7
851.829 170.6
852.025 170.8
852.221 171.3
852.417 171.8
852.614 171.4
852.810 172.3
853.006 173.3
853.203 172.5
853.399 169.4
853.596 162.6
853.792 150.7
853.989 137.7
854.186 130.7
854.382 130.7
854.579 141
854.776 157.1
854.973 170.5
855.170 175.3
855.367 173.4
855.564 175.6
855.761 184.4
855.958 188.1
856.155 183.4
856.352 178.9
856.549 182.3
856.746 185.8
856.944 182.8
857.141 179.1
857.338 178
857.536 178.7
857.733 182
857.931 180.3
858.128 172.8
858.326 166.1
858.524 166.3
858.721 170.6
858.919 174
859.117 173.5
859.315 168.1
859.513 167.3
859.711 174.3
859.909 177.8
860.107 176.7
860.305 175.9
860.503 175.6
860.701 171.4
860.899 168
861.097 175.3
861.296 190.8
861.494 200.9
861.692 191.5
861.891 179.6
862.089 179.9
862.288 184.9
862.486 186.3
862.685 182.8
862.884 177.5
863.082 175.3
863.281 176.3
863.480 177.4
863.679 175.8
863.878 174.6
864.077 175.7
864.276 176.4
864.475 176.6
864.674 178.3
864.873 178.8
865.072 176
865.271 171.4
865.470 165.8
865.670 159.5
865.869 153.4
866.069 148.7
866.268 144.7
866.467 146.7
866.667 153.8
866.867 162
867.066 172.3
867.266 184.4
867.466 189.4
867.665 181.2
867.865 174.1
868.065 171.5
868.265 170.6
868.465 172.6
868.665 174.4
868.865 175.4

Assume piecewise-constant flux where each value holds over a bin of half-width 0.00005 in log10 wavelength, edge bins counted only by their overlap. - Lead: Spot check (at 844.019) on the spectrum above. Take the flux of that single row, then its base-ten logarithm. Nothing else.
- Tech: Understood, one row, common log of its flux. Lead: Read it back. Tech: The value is 2.22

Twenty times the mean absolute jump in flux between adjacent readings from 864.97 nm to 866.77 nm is 101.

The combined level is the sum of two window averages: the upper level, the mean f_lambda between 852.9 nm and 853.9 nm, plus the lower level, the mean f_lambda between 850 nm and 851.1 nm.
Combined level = 331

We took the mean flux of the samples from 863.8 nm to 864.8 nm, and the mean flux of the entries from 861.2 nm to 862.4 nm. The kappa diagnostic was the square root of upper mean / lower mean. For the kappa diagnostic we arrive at 0.97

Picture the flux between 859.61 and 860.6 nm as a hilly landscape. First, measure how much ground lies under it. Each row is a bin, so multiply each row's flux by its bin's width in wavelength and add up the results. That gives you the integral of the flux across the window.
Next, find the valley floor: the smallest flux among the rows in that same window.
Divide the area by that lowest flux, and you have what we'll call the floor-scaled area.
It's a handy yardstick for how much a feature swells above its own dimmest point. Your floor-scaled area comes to 1.000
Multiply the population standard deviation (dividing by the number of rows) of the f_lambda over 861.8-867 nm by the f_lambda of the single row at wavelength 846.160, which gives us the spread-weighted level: 2102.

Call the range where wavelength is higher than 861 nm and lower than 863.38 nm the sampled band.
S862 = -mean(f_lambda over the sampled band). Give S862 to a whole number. -183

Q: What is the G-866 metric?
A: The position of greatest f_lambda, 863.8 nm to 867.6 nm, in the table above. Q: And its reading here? 867.466 nm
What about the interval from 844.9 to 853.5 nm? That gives 845.575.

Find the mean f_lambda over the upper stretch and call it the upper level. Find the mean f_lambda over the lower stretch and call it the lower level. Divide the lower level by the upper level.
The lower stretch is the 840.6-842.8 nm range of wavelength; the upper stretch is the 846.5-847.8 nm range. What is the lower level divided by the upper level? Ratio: 1.08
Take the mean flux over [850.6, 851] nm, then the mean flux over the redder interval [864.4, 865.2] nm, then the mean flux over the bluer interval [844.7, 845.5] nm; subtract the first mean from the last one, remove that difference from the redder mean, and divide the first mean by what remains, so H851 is 0.96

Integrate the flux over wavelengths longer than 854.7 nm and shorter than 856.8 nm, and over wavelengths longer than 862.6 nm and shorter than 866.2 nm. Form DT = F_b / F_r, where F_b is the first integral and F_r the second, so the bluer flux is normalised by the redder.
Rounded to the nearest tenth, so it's 0.6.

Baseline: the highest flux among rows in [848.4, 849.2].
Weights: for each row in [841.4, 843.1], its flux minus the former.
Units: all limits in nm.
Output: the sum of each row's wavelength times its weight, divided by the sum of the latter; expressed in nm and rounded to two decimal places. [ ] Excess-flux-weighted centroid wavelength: 842.15 nm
